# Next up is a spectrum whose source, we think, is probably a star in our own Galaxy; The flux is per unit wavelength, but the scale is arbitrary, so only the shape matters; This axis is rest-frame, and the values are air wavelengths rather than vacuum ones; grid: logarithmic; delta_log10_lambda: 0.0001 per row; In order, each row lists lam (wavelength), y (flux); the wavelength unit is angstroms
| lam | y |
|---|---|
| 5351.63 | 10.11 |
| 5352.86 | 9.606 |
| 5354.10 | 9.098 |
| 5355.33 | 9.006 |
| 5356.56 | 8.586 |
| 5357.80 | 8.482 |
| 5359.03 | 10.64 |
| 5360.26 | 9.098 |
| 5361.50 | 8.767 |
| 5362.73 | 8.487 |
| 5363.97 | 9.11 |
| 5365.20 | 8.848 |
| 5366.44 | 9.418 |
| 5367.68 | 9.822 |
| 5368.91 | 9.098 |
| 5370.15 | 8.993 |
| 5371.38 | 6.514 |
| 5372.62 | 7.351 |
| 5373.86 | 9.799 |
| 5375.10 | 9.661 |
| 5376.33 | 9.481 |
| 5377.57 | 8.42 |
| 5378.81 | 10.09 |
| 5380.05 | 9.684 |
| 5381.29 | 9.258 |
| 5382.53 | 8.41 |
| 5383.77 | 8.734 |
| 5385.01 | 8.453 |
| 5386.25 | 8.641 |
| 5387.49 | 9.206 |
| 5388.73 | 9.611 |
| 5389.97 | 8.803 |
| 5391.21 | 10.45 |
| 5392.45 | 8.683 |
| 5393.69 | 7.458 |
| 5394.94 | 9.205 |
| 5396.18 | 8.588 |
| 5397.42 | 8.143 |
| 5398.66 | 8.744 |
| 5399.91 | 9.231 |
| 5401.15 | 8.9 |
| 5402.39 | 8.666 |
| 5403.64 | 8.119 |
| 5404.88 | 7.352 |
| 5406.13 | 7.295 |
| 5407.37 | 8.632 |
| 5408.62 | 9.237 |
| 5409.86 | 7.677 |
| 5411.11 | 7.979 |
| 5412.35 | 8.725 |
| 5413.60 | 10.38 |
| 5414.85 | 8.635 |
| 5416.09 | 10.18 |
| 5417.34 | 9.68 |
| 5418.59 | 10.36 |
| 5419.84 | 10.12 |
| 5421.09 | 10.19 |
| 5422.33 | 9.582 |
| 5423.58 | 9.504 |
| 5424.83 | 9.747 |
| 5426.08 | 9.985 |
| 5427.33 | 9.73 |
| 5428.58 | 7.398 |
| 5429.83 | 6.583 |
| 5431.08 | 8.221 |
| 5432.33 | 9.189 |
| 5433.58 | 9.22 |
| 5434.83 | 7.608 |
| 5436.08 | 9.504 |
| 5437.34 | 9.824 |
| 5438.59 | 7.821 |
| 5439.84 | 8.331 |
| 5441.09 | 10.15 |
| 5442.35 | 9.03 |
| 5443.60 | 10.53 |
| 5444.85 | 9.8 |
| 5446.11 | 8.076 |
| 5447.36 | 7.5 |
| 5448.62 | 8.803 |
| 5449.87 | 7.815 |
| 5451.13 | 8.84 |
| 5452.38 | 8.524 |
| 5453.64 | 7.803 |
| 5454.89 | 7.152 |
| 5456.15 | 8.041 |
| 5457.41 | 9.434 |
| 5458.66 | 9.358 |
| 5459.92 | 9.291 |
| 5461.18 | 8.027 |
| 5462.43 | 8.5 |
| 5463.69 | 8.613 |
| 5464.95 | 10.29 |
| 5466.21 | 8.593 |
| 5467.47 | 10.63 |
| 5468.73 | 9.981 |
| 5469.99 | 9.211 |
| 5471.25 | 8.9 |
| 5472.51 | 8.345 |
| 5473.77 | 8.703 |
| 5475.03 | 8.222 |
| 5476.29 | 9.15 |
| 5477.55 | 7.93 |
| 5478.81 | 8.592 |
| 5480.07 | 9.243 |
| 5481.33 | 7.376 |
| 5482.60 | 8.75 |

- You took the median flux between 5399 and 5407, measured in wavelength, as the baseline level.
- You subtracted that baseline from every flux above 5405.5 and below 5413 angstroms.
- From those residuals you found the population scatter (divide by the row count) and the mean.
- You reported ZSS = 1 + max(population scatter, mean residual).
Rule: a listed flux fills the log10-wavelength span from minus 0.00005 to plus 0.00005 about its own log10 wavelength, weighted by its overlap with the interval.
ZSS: 1.67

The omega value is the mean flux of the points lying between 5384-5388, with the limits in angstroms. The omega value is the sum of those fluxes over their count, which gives 8.8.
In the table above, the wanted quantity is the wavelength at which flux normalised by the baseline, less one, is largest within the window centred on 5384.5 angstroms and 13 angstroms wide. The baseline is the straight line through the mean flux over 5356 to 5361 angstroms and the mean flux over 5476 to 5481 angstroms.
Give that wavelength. 5378.81 angstroms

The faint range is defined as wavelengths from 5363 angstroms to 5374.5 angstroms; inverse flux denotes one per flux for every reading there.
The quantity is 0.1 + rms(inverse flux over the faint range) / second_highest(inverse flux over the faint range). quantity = 0.96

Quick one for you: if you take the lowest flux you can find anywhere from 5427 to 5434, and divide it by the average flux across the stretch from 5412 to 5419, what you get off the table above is 0.68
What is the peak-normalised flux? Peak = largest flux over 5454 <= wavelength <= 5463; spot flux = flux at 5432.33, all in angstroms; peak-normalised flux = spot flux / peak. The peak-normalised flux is 0.974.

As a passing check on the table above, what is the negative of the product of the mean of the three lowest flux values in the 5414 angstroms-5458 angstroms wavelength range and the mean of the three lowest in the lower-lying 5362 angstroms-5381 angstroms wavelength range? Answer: -52.3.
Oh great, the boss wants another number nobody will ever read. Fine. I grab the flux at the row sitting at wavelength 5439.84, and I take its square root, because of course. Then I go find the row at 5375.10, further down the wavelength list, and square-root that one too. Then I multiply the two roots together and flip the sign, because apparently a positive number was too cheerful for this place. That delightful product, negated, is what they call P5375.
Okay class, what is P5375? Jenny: -9.0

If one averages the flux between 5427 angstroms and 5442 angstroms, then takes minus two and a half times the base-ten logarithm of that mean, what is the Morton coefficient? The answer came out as -2.34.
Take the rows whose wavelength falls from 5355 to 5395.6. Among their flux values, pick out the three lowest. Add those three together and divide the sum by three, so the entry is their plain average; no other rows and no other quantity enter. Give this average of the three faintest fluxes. 7.1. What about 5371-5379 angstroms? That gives 7.4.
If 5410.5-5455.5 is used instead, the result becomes 7.0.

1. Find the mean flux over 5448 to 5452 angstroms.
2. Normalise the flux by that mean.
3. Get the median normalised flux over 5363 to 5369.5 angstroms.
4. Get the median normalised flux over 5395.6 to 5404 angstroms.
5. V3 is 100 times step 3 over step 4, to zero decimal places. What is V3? 105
